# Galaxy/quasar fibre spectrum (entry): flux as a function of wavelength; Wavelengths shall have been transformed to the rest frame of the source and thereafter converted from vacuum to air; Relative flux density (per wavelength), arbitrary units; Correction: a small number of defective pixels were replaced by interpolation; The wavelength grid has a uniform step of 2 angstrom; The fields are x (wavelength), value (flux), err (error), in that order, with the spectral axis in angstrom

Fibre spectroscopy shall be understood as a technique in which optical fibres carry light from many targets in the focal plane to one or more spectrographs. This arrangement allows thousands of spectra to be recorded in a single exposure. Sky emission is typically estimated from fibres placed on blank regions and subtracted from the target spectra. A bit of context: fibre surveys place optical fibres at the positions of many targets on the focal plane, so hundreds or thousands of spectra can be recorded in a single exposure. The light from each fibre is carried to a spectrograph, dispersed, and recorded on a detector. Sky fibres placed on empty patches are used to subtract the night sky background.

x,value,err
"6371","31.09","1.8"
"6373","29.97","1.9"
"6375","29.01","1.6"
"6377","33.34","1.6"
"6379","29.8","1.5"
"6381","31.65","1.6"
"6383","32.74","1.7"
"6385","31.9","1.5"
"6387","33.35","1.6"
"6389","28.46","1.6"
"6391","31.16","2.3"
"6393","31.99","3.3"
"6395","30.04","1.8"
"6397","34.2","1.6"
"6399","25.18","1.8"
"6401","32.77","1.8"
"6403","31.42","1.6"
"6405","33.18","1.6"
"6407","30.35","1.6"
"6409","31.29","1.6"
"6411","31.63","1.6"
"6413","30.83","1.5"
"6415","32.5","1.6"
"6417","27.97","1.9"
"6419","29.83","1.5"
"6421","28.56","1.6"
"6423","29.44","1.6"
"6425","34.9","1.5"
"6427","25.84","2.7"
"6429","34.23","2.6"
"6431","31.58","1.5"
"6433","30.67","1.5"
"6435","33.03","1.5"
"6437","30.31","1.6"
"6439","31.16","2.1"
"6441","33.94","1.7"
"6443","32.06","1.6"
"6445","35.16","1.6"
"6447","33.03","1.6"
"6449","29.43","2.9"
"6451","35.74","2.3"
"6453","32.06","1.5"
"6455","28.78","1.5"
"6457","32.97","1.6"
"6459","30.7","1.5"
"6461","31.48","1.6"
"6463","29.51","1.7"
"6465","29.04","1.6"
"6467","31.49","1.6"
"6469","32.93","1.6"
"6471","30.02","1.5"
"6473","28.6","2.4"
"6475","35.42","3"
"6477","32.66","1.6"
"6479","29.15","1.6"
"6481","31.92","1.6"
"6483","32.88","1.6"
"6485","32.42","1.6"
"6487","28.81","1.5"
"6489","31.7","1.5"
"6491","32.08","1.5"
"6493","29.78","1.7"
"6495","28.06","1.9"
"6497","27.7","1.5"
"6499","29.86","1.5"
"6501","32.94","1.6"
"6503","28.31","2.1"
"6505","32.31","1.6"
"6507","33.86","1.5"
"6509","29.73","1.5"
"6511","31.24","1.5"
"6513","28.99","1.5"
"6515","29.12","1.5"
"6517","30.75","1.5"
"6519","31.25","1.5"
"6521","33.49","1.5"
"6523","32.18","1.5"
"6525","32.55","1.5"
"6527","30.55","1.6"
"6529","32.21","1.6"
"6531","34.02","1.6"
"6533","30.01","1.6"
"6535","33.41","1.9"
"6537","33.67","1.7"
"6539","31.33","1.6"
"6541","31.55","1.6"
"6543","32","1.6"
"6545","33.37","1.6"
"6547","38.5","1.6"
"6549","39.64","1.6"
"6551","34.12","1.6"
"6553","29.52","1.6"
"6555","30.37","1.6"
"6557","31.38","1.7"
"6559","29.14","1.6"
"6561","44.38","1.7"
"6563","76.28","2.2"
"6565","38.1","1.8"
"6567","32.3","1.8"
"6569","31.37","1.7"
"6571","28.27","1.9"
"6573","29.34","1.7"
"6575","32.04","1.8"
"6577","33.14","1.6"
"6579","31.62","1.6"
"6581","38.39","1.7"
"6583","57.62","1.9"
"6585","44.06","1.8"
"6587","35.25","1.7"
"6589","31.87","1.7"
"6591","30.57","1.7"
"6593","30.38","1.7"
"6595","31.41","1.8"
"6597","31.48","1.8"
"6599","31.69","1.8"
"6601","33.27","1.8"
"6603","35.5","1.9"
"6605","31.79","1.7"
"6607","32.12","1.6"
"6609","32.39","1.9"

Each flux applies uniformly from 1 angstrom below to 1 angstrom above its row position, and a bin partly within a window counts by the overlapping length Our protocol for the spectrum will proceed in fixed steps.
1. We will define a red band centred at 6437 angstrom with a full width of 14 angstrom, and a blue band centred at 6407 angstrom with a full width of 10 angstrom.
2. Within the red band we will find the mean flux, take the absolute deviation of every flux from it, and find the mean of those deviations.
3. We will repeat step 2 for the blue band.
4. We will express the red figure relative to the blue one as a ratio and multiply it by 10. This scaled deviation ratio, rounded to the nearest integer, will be 15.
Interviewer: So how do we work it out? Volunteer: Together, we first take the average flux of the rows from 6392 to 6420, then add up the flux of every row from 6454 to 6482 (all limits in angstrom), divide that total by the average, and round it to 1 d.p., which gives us 14.0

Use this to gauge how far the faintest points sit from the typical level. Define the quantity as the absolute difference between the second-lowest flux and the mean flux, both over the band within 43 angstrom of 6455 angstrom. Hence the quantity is 3.5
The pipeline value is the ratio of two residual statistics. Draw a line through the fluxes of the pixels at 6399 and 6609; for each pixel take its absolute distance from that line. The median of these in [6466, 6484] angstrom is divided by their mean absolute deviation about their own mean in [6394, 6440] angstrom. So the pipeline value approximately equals 2.1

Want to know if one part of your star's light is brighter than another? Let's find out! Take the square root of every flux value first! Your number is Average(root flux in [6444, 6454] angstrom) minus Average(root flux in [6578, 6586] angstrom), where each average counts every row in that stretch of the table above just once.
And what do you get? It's -0.8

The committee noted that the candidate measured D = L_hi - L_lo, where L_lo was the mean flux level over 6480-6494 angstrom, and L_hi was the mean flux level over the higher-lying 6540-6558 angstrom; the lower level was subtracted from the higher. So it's 2.0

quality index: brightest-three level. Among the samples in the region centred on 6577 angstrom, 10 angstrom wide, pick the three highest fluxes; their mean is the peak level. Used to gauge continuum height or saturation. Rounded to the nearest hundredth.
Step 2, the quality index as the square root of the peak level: 5.88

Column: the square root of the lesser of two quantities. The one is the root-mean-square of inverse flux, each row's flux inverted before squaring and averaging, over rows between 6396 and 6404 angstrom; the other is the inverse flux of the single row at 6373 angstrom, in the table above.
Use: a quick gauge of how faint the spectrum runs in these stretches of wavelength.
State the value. 0.182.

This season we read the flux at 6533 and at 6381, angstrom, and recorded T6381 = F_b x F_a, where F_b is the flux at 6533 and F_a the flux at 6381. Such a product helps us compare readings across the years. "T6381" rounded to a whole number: 950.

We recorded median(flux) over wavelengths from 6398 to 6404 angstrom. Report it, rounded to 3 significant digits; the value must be 31.4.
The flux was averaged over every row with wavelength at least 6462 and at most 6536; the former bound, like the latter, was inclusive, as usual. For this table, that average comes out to 31.1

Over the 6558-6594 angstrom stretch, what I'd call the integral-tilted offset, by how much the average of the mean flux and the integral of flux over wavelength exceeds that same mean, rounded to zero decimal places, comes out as 655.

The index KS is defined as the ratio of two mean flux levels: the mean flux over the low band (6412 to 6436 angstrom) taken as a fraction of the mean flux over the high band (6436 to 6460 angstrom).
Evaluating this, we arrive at 0.959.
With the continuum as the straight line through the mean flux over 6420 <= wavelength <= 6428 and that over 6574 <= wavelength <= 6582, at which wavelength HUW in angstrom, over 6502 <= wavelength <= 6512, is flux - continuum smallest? 6503 angstrom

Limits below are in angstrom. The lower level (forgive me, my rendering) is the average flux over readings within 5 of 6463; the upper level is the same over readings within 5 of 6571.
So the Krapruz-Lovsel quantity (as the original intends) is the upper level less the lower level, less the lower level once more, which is -30.2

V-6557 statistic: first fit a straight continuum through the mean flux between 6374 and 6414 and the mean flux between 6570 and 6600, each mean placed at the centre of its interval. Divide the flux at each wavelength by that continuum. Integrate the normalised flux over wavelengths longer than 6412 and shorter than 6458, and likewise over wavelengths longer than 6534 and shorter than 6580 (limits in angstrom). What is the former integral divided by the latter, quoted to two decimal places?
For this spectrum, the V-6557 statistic 0.96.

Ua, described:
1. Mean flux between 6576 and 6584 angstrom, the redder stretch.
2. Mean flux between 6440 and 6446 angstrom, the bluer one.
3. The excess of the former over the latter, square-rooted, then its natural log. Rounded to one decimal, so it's 0.9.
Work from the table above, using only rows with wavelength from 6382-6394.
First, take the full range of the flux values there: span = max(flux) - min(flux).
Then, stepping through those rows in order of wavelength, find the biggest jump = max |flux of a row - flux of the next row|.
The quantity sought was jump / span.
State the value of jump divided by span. 1.00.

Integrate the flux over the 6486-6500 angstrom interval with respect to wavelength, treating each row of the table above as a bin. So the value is 416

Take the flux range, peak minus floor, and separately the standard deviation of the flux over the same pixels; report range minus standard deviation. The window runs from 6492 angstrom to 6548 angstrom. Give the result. 8.5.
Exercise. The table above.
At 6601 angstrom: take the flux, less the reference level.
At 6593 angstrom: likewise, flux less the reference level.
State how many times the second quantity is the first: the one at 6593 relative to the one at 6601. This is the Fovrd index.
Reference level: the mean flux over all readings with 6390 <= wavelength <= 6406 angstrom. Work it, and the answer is -0.43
